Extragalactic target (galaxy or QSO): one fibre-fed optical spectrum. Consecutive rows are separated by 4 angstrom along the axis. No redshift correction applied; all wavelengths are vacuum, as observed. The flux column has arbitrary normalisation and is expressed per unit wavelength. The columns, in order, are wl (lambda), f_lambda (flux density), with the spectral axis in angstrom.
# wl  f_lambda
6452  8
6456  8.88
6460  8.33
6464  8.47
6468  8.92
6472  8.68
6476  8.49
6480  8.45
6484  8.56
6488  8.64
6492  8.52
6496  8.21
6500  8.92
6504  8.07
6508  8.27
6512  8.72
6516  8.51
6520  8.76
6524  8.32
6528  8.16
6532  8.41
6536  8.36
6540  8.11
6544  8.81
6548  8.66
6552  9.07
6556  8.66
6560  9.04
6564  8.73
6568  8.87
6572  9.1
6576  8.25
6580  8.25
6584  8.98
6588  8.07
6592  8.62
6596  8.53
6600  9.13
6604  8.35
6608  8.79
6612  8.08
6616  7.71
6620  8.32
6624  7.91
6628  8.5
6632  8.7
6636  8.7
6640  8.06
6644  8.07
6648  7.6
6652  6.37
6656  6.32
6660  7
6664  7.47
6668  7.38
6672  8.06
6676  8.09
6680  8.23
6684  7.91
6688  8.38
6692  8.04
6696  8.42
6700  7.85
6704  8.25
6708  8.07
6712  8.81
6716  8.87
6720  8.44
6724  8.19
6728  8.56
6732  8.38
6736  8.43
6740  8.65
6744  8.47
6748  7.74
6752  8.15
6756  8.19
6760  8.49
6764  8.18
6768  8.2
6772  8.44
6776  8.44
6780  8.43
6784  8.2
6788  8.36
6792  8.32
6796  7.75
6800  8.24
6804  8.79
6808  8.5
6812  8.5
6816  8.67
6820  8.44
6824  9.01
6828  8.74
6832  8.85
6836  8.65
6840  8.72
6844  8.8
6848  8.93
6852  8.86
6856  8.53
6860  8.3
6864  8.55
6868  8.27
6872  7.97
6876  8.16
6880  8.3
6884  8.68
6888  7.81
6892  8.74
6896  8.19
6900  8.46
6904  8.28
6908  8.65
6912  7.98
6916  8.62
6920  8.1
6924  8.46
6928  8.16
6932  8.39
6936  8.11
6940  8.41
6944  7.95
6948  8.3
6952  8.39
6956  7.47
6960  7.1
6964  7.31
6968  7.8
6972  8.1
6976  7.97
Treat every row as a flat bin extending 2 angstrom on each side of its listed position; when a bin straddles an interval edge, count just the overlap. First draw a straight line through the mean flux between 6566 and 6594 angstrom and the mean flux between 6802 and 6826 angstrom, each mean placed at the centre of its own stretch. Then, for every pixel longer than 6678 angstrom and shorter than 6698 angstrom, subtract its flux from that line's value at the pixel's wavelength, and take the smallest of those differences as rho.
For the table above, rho 0.20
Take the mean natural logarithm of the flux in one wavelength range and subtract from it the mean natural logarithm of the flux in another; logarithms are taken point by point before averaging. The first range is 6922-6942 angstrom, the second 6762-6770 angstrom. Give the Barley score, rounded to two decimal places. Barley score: 0.01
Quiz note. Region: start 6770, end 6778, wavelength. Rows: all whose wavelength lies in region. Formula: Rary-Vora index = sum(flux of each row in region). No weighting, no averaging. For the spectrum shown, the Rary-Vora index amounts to 16.9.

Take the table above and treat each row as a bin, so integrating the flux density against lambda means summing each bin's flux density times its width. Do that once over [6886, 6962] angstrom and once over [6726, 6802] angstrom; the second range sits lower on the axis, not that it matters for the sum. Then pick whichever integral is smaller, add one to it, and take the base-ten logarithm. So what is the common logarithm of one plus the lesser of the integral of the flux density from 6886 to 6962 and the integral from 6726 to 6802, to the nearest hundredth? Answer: 2.79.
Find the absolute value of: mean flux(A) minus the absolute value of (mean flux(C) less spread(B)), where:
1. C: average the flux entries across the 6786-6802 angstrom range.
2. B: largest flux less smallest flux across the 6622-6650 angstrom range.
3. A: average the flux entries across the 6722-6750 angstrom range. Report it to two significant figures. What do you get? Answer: 1.3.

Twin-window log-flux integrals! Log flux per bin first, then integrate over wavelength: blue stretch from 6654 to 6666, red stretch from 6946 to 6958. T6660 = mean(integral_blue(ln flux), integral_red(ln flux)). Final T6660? 24.1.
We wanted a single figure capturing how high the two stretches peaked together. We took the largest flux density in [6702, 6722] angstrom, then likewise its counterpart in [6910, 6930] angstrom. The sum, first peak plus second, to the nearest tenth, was 17.5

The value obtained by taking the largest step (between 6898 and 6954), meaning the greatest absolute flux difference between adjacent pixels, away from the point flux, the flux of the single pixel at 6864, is 7.9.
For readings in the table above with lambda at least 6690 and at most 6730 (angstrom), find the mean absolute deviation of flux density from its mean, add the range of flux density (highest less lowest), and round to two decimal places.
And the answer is 1.29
